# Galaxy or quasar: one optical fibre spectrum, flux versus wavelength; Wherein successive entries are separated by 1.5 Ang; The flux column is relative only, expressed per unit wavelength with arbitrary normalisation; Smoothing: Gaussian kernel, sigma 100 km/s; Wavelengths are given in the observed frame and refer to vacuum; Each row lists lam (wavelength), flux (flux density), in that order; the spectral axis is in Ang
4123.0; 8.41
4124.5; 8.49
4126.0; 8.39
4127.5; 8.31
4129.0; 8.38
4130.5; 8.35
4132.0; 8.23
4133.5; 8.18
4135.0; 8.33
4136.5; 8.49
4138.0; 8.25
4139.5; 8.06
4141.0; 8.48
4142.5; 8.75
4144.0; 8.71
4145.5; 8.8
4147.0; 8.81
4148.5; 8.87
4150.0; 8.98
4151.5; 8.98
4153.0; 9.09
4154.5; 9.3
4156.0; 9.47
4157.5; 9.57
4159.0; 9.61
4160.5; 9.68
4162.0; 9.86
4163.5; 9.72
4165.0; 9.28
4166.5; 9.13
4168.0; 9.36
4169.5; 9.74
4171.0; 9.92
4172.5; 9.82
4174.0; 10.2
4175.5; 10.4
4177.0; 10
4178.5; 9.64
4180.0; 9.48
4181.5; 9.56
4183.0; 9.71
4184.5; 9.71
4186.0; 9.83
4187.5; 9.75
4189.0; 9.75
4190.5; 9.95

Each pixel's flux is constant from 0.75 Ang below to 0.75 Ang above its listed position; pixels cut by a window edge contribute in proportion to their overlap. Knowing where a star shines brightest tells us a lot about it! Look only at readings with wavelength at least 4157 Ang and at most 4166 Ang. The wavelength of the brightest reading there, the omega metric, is 4162.0 Ang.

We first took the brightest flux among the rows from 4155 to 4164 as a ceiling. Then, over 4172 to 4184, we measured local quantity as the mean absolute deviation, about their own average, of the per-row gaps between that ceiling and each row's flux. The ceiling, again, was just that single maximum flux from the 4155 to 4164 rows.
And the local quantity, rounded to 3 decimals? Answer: 0.262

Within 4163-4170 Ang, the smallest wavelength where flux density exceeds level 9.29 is 4163.5 Ang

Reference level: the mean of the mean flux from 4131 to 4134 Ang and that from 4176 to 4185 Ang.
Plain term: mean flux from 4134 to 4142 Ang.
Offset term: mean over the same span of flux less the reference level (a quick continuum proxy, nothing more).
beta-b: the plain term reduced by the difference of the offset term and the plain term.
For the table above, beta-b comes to 17.3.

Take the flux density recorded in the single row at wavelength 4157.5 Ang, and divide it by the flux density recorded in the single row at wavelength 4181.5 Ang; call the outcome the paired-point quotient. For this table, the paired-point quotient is 1.00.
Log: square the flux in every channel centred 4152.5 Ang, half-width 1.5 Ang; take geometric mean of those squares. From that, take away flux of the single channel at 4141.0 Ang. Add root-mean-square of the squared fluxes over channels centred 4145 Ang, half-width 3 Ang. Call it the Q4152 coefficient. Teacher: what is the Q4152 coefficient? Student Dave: 150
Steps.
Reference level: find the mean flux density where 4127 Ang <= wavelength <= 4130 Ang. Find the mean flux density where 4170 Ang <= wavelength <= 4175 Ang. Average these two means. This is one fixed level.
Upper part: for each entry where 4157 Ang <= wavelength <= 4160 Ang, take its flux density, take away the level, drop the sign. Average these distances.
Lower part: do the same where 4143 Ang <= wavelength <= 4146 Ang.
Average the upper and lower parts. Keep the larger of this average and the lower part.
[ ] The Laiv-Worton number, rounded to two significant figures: 0.42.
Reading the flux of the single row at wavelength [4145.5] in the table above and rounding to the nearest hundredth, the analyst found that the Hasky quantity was 8.80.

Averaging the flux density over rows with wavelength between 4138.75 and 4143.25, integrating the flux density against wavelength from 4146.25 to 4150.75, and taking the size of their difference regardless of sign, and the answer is 31.6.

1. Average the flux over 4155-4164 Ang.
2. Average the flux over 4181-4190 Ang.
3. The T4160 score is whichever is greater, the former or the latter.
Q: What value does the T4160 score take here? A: 9.7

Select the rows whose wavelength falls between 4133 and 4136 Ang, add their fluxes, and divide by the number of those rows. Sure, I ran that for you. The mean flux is 8.3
